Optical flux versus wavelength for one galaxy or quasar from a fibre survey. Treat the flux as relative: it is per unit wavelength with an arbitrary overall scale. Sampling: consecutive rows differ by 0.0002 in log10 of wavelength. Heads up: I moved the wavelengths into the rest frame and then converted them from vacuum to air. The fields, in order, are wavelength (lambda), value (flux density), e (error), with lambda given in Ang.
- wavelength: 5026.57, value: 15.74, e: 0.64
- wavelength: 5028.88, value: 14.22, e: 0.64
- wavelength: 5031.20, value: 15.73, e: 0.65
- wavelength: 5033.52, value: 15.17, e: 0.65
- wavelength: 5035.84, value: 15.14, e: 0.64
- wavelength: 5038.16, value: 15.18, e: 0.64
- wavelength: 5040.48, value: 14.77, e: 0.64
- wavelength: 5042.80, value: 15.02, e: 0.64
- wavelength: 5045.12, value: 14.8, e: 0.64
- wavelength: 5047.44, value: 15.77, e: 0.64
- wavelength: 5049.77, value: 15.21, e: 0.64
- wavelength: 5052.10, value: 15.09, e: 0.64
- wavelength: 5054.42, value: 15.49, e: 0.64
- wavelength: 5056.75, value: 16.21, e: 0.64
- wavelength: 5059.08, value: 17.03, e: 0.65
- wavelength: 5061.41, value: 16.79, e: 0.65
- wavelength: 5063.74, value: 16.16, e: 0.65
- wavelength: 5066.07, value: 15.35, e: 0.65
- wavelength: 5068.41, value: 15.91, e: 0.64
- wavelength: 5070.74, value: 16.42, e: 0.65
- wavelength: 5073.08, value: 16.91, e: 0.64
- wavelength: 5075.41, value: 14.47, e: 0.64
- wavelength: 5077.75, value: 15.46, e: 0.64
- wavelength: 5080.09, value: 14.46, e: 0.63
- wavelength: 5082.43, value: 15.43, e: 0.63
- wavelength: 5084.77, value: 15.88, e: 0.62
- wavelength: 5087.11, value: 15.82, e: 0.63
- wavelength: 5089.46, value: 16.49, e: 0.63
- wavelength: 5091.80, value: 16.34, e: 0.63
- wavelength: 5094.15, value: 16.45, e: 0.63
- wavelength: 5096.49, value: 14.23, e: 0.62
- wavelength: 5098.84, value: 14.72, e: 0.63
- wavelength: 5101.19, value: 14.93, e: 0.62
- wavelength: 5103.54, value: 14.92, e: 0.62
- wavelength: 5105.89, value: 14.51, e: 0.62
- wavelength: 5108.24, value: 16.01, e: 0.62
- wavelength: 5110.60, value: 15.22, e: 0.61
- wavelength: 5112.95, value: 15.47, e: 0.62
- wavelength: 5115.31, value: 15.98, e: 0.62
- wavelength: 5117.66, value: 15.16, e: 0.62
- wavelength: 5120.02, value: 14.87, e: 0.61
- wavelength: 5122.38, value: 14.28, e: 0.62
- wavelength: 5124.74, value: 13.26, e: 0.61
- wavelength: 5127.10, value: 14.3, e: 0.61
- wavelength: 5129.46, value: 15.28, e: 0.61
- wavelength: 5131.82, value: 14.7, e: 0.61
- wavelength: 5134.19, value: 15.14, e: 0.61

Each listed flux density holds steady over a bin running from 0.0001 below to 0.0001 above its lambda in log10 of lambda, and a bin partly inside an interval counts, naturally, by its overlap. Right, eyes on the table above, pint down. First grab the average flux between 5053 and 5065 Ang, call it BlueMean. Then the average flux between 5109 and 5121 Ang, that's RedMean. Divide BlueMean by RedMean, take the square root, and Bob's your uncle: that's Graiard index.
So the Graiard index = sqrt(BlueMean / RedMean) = 1.03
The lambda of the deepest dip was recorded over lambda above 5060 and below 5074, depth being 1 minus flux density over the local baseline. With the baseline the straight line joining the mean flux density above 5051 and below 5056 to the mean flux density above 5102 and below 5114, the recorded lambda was 5066.07 Ang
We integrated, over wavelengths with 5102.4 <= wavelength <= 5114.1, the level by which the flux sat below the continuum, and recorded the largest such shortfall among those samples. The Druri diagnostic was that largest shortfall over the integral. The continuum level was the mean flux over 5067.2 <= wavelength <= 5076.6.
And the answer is 0.17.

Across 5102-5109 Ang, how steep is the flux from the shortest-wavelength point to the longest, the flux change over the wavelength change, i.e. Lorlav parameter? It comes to 0.2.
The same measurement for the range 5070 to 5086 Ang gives 0.0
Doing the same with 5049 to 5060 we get 0.2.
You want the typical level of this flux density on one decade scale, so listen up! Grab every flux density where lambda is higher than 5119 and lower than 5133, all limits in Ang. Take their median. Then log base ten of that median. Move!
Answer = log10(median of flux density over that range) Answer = 1.16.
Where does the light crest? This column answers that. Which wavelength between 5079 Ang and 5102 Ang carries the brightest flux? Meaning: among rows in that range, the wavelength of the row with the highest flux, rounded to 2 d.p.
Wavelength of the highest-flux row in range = 5089.46 Ang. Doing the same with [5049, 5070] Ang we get 5059.08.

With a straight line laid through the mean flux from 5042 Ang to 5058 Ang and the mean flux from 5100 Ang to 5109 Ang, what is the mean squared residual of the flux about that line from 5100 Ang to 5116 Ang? 0.34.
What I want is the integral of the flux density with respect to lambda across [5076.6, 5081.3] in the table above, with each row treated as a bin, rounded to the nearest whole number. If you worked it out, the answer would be 70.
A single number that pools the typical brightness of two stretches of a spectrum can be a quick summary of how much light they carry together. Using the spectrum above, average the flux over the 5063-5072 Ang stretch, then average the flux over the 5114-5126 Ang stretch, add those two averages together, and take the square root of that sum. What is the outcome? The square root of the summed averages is 5.54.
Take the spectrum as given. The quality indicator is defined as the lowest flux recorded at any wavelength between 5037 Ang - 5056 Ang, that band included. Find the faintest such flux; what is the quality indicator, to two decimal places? 14.77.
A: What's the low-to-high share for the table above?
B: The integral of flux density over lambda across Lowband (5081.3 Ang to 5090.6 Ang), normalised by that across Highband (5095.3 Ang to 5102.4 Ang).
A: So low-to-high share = 1.4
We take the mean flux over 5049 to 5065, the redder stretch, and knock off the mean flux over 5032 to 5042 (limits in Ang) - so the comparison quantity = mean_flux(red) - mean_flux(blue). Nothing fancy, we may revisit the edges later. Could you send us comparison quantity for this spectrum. 0.9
